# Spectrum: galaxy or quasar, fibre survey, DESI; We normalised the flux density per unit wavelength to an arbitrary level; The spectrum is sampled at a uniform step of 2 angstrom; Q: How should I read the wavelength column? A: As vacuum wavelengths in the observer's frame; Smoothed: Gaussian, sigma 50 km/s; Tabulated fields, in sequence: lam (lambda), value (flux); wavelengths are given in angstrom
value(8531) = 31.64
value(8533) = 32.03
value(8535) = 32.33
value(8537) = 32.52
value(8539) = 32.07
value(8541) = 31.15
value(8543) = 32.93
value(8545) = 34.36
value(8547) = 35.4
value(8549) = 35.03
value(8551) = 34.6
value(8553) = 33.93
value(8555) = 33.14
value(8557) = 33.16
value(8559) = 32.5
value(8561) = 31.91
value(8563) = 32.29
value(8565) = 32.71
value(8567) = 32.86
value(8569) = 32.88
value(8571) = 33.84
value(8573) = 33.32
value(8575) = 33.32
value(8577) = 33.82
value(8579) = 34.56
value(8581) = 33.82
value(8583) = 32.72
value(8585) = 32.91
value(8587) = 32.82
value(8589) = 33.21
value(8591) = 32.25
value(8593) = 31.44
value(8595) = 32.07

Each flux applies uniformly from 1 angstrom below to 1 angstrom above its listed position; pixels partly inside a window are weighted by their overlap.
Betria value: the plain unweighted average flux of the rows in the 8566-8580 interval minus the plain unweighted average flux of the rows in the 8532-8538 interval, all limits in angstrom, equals 1.2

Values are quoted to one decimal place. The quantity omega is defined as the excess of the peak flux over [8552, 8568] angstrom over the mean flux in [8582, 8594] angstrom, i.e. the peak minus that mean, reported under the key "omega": 1.4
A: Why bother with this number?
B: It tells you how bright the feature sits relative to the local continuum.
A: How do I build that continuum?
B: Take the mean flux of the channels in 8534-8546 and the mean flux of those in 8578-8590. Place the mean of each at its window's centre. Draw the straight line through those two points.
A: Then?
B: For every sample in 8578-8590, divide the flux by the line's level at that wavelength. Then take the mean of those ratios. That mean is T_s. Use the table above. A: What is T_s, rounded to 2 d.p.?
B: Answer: 1.00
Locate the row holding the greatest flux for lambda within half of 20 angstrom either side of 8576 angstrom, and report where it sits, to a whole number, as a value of 8579 angstrom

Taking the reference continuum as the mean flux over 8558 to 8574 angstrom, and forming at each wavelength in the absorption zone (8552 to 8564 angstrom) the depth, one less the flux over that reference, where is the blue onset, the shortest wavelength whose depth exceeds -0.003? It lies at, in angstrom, 8559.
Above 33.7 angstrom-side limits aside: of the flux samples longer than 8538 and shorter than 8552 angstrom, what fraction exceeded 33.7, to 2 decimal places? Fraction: 0.57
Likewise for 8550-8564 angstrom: 0.29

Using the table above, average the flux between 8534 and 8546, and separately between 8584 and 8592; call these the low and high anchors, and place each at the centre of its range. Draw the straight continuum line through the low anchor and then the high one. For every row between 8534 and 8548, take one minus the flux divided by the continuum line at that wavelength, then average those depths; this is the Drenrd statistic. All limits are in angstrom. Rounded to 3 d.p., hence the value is -0.012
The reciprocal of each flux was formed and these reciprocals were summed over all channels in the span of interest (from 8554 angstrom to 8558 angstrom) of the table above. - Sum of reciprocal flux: 0.0603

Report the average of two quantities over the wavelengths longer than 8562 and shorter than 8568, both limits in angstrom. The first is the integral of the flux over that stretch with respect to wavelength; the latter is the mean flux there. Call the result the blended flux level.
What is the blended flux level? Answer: 114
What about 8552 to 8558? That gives 117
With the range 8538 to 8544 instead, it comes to 112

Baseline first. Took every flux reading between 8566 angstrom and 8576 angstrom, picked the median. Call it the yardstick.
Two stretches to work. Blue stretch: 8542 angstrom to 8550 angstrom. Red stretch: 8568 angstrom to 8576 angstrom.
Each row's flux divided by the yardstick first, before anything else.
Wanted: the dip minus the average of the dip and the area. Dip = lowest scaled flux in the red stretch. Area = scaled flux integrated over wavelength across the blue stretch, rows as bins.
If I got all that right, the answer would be -3.64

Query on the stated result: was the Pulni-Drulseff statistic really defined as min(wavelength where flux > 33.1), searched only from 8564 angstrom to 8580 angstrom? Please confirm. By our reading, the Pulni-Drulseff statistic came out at 8571 angstrom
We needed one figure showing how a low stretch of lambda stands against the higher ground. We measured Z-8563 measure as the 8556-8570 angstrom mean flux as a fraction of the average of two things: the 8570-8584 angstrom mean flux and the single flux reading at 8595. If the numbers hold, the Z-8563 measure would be 0.99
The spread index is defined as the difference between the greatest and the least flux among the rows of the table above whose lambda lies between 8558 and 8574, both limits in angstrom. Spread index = 1.9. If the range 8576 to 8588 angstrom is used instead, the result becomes 1.8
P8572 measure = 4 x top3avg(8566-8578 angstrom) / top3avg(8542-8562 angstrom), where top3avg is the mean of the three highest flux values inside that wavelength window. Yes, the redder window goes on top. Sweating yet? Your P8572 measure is 3.85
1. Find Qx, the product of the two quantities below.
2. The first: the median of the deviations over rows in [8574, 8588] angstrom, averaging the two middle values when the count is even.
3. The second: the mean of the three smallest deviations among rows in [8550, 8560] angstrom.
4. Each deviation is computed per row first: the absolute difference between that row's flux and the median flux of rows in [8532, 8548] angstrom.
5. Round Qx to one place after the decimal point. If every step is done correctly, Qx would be 0.5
